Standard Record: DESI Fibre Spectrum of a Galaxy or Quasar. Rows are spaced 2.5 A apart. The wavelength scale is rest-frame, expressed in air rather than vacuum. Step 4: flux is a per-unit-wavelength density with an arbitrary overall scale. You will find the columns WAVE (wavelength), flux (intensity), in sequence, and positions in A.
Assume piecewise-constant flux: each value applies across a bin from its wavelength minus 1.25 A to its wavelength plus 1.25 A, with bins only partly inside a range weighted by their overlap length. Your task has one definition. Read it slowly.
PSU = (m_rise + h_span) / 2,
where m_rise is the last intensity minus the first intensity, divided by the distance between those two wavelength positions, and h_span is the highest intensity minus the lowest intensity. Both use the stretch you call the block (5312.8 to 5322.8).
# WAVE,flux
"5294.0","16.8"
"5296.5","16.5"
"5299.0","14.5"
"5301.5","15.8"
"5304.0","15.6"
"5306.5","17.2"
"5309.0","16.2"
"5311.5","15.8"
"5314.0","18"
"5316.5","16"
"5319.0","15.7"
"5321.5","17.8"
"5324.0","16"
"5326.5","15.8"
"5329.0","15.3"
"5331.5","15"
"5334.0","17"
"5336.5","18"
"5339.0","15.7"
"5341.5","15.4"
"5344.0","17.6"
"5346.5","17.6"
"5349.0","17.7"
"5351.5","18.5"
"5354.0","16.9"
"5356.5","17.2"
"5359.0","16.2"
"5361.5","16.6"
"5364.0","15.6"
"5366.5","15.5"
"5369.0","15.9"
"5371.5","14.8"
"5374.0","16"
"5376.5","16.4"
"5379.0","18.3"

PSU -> 1.1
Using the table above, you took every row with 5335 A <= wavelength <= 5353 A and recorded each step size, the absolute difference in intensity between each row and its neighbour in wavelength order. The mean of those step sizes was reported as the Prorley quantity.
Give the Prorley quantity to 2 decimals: 0.95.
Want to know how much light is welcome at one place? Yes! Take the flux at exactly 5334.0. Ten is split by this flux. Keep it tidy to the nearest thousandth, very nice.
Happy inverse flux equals 0.588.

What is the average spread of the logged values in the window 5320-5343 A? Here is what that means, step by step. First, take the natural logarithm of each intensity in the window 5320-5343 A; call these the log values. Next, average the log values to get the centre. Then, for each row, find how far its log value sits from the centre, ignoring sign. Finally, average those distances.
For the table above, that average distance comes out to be 0.055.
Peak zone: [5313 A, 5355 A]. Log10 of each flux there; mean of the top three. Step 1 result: 1.26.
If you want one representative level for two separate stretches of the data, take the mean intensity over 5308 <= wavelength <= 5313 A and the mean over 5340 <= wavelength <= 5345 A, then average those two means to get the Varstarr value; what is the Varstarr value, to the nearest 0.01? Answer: 16.25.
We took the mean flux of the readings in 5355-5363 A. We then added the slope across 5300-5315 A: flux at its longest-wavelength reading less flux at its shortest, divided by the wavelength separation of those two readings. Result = 16.8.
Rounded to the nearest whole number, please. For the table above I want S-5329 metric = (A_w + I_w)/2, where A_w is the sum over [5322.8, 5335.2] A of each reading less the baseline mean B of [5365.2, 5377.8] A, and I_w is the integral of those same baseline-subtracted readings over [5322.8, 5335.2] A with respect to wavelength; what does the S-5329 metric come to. 1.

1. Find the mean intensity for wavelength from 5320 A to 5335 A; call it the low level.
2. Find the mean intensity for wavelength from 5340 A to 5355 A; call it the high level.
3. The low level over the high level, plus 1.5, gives 2.43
